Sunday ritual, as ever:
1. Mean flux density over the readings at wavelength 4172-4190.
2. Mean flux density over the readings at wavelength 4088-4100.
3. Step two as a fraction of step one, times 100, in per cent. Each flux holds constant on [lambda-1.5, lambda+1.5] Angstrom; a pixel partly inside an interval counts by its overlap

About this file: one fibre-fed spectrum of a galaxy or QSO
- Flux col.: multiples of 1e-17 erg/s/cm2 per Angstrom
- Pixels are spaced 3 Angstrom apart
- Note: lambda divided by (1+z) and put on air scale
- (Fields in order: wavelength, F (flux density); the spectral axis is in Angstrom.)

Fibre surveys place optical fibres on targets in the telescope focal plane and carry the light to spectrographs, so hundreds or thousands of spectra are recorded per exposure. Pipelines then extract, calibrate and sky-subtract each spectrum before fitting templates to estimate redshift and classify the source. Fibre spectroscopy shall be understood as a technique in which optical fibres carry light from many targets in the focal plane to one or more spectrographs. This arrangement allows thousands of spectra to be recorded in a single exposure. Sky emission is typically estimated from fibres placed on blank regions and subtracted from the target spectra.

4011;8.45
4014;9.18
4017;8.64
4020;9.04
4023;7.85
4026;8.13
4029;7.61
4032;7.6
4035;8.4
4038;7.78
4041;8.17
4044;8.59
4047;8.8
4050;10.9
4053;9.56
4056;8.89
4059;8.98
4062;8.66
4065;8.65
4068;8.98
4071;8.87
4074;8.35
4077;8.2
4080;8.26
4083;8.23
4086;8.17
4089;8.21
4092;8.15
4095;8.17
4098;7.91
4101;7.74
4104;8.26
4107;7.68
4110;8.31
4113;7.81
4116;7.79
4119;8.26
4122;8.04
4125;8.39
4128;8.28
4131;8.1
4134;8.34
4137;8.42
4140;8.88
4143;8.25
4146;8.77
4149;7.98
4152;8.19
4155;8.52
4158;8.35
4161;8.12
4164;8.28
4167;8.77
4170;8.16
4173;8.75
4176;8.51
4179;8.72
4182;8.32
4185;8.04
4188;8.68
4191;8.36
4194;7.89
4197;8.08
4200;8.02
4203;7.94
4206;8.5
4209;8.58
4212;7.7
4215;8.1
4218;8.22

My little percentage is 95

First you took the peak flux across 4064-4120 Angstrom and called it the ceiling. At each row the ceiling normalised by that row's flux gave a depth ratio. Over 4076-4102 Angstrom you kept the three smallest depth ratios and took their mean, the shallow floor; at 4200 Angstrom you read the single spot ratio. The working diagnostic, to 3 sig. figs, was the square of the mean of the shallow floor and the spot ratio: 1.22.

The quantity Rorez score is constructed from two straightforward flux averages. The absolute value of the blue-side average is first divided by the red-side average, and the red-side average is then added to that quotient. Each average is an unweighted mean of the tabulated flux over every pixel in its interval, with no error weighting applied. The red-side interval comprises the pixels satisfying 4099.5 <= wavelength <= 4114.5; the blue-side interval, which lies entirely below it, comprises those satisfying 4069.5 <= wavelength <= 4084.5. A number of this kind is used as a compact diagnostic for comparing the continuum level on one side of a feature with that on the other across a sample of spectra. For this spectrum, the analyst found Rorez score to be 9.01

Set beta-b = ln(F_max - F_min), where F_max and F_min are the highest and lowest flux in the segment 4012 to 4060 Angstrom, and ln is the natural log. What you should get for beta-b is 1.2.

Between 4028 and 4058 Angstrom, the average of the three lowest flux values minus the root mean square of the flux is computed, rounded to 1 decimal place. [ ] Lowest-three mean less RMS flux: -1.0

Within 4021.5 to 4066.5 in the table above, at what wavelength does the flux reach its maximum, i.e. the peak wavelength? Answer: 4050 Angstrom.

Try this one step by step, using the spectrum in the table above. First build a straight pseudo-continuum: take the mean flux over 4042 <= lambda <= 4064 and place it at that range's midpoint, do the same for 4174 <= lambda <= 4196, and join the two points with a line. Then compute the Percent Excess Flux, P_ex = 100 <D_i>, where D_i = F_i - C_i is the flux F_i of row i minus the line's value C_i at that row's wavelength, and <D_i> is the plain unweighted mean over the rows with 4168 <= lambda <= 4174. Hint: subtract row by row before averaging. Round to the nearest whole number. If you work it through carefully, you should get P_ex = 1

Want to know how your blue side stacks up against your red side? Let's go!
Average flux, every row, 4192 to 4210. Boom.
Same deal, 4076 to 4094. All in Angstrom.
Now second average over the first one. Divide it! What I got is 1.00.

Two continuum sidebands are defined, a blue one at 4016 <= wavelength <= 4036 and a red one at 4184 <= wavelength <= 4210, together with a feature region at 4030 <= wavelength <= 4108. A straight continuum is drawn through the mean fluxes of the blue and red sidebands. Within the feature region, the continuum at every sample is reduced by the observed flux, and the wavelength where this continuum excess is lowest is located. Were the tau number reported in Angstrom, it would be 4050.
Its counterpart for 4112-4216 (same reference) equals 4140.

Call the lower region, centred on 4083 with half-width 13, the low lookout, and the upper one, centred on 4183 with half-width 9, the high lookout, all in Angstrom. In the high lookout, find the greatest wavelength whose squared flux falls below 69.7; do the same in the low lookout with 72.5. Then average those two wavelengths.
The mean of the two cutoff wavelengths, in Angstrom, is 4140.0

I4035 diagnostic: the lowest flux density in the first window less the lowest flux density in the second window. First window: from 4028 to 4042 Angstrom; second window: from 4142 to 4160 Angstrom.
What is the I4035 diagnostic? -0.38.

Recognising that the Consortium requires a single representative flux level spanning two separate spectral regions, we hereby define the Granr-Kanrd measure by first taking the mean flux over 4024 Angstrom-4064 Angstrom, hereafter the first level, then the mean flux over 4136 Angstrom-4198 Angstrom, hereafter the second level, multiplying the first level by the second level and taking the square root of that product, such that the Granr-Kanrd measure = 8.50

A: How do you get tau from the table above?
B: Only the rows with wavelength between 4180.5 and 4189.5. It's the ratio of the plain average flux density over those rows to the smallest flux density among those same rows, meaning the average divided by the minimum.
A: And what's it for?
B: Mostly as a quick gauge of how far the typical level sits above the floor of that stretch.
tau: 1.04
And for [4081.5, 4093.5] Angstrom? 1.00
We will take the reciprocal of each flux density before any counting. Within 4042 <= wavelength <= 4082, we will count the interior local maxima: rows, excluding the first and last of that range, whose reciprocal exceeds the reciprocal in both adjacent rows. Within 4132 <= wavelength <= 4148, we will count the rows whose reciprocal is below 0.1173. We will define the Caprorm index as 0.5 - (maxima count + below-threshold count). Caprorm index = -4.5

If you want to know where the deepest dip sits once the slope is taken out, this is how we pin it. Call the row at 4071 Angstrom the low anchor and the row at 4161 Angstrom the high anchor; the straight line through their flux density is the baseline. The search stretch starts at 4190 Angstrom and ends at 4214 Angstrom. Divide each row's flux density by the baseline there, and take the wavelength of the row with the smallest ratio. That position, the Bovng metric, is 4212 Angstrom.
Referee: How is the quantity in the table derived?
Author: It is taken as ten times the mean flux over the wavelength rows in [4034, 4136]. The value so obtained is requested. 84.1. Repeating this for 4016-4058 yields 85.7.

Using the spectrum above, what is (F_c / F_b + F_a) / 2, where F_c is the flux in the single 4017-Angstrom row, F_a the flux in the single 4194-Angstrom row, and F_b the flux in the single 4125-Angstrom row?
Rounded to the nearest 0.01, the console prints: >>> 4.46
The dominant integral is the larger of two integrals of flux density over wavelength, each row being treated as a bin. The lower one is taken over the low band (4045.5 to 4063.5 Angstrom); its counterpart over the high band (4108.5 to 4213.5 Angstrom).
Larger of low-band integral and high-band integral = 870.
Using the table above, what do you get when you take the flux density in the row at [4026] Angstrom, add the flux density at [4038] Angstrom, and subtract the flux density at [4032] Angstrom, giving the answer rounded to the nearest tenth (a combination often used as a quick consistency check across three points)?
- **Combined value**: 8.3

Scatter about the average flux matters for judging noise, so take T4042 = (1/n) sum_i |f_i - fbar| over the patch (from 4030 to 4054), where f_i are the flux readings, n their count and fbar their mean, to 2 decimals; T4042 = 0.77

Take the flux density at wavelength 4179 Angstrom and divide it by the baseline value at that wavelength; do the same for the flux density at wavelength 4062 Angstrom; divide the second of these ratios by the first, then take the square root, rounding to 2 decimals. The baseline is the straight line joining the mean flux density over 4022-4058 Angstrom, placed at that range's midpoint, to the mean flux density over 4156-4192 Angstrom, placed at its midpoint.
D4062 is 0.99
